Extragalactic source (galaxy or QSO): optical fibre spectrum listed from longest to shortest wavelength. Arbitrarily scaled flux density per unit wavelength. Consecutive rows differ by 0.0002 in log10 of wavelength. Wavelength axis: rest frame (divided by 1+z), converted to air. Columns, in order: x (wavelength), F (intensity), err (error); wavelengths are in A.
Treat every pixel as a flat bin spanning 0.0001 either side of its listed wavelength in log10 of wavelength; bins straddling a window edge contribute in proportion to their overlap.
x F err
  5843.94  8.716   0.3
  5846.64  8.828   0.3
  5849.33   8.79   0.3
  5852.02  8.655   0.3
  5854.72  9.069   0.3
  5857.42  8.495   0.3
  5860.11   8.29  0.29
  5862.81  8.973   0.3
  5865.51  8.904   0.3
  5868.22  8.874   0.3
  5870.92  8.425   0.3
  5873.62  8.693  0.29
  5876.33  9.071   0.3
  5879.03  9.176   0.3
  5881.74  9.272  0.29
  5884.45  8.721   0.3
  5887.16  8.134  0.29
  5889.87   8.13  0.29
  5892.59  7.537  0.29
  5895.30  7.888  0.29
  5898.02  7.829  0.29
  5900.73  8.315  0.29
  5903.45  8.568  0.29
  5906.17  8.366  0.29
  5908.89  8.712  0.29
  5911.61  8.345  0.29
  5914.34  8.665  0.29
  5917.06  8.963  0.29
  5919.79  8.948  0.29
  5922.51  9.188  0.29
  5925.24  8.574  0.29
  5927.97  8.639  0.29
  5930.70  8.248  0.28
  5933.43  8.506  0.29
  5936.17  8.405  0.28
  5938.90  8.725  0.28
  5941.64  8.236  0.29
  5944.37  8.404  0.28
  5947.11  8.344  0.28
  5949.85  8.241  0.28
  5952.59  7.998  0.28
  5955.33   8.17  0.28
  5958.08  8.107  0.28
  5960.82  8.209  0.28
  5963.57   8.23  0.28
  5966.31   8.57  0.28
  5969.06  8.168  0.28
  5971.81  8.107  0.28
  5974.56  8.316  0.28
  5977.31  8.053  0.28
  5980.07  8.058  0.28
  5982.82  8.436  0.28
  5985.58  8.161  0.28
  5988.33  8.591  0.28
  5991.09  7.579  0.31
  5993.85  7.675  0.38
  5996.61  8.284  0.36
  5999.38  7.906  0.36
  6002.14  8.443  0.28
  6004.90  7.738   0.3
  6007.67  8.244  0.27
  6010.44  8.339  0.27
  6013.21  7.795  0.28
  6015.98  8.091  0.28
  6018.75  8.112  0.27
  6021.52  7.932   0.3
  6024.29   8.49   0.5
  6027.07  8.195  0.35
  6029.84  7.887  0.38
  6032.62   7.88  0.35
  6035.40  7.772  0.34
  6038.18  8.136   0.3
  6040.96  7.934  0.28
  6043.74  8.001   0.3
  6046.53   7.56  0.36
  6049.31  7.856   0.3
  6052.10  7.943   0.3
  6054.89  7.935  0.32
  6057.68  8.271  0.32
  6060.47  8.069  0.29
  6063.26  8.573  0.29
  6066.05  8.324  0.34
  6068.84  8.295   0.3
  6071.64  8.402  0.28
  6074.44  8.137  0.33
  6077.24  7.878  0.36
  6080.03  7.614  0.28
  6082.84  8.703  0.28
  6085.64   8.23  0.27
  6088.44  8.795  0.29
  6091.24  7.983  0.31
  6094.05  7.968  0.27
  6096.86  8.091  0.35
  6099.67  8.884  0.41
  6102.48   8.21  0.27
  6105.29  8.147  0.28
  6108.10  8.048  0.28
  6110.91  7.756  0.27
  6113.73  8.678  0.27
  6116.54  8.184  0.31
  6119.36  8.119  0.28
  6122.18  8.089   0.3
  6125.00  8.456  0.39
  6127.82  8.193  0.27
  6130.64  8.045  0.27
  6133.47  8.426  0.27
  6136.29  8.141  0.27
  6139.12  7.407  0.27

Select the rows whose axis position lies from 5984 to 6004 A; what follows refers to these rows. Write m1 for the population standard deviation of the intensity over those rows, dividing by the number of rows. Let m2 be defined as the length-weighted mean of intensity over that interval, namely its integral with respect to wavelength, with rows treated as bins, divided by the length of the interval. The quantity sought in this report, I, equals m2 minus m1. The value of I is 7.73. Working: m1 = 0.356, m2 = 8.09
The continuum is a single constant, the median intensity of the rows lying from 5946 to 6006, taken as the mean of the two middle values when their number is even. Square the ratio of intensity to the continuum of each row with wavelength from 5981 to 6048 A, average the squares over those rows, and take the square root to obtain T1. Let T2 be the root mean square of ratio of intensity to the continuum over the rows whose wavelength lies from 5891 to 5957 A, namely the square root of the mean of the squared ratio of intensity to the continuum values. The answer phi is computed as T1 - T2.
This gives -0.04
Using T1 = 0.986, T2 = 1.03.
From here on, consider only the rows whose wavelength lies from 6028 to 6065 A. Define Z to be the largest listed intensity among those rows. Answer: 8.573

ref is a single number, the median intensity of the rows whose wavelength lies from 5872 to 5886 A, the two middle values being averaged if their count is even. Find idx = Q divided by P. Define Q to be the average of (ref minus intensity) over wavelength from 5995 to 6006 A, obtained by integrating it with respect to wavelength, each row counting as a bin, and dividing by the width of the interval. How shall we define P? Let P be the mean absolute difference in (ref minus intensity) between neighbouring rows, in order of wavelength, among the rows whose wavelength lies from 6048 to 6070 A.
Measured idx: 4.8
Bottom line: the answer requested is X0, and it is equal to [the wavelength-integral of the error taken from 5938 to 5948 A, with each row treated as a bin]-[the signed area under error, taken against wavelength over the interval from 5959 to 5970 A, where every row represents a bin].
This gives -0.25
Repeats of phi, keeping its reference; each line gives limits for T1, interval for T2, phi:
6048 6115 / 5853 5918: -0.04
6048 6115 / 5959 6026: 0.01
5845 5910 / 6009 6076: 0.06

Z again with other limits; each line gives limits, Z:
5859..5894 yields 9.272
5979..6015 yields 8.591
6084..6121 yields 8.884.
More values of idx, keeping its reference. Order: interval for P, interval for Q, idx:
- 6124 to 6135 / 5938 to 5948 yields 2.5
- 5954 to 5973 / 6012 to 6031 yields 6.0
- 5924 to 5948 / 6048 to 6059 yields 4.6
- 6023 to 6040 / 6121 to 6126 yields 3.7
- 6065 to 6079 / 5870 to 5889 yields 1.8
